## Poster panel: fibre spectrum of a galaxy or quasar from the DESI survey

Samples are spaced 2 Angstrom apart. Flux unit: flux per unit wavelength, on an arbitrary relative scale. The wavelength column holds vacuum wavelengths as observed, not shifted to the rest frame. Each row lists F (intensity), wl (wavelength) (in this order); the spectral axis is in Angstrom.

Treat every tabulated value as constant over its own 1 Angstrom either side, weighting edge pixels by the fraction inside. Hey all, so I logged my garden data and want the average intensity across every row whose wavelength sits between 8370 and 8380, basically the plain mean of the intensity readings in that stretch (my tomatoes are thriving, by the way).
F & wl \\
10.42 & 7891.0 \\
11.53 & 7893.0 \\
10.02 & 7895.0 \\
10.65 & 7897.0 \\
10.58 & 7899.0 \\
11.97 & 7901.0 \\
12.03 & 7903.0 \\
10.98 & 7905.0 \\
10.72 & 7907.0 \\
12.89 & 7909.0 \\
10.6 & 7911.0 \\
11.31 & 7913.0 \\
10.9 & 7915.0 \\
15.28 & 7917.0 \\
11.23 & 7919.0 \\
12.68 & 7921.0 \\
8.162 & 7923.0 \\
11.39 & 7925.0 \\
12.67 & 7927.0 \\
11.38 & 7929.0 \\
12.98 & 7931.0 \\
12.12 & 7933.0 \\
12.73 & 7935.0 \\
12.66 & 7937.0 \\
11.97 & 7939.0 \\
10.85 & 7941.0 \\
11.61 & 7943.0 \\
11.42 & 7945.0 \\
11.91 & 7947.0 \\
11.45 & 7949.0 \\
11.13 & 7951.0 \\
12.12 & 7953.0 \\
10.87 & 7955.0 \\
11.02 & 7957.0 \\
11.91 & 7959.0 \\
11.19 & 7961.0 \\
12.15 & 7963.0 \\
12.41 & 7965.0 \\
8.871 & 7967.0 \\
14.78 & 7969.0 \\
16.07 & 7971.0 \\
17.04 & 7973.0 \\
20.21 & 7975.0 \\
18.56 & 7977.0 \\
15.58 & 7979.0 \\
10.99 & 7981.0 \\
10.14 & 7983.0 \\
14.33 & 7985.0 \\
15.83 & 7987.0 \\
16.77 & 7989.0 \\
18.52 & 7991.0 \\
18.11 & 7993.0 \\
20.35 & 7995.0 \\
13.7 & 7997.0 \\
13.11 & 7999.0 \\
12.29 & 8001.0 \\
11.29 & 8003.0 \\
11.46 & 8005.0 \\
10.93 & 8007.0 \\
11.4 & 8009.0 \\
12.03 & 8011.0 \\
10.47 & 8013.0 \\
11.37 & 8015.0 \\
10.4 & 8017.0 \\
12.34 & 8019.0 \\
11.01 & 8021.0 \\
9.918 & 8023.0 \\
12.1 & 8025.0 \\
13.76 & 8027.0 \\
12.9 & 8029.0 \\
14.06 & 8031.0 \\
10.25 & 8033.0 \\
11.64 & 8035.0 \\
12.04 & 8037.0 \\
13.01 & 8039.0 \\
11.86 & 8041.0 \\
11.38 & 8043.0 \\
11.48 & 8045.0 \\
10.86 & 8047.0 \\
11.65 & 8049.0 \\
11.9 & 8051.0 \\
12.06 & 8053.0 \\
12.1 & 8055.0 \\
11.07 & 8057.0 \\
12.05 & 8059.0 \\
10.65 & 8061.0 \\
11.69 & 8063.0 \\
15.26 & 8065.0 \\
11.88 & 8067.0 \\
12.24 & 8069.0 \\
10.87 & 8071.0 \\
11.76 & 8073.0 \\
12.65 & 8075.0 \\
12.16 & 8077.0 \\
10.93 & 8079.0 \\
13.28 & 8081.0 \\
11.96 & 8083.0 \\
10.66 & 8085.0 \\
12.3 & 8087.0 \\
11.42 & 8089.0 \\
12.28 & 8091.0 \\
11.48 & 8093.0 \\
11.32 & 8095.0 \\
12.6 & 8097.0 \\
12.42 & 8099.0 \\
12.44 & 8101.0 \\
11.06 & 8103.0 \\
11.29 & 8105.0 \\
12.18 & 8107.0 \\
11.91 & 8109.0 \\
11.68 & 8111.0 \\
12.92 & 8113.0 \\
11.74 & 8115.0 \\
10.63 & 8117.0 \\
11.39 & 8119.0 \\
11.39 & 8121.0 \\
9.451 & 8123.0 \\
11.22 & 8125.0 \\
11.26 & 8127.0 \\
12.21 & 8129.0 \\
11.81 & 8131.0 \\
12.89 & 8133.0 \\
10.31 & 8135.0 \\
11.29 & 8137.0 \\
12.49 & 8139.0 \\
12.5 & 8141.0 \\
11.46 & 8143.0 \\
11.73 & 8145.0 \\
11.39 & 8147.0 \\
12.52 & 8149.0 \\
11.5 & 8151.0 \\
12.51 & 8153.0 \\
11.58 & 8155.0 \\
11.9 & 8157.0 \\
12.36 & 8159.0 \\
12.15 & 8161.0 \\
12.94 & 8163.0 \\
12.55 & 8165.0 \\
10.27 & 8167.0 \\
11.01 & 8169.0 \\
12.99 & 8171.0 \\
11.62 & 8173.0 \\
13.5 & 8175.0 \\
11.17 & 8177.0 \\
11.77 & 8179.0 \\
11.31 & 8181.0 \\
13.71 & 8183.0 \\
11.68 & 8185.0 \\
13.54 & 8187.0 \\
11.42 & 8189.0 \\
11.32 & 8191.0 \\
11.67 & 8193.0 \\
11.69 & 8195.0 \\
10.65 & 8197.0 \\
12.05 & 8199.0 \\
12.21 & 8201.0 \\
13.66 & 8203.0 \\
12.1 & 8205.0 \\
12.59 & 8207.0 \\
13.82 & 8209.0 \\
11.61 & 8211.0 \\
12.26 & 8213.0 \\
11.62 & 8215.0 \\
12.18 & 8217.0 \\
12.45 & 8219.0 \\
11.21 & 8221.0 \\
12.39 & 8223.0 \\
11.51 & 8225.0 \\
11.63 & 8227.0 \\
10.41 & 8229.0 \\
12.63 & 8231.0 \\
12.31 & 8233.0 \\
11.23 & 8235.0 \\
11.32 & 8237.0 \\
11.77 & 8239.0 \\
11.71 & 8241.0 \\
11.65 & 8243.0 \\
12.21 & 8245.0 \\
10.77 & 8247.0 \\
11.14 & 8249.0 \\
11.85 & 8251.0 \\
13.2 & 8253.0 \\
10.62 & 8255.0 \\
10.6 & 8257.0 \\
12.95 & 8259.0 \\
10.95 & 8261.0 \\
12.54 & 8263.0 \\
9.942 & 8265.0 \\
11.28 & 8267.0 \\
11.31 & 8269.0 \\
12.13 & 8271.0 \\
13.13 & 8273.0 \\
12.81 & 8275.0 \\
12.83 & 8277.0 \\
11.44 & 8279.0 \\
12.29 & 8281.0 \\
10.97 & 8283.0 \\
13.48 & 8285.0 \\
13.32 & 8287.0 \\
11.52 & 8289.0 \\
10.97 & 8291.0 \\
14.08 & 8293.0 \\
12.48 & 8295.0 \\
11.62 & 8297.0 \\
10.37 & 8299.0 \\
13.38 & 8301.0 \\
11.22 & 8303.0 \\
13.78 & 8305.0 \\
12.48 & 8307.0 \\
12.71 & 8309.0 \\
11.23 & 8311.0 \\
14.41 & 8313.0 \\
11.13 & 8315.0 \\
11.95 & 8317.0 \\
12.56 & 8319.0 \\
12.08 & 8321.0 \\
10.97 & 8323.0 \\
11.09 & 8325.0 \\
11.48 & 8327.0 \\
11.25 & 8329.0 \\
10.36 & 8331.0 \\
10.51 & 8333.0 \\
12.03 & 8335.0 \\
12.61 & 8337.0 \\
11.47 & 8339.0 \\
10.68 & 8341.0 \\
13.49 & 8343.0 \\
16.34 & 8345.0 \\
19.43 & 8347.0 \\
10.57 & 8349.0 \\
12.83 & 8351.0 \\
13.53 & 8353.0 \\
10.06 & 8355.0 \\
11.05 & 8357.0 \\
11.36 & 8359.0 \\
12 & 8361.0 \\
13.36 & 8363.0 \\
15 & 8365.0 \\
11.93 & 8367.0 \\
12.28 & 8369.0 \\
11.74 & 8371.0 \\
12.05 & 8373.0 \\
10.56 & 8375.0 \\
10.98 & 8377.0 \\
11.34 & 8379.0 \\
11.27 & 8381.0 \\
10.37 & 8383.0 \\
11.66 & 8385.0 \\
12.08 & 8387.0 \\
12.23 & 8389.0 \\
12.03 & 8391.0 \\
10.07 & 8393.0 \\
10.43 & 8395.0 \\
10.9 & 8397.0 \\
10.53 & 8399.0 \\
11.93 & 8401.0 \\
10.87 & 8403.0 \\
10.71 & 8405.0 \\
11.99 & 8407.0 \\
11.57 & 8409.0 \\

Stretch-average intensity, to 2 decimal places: 11.33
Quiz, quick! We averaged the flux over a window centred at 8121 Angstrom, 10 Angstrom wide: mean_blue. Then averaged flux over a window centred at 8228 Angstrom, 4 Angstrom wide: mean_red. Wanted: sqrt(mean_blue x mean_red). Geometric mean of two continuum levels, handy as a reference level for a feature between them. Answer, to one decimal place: 10.9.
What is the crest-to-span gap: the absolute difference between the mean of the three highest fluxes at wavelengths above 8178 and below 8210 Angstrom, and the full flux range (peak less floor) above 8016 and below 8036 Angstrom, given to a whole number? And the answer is 10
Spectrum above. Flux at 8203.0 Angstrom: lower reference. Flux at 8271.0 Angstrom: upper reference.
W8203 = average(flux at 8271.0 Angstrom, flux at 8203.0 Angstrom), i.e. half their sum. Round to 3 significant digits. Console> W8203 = 12.9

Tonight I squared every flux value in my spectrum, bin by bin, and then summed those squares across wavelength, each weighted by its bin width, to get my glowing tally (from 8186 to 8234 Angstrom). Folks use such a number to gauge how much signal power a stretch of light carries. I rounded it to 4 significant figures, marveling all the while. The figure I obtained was 6990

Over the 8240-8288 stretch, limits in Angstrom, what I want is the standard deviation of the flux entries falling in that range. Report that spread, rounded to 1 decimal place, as 1.0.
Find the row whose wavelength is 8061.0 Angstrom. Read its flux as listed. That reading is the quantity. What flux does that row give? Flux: 10.65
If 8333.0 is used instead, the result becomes 10.51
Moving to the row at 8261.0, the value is 10.95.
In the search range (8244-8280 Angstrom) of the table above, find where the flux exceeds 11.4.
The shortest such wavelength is 8245.0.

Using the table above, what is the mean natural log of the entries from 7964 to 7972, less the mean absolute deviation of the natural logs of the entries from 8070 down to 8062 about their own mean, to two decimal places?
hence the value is 2.45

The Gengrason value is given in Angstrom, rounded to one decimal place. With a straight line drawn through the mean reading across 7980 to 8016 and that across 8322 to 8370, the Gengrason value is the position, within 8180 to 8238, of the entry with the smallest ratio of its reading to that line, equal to 8229.0 Angstrom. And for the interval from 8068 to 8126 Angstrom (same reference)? 8123.0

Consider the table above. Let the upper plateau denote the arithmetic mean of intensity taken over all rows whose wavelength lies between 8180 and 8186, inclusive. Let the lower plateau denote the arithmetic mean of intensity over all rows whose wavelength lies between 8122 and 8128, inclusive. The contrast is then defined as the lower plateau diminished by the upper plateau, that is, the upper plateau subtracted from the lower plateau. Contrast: -1.6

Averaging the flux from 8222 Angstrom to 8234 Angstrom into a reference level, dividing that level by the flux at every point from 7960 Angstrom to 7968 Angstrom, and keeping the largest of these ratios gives 1.33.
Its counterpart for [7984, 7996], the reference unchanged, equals 0.82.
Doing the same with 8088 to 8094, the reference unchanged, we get 1.03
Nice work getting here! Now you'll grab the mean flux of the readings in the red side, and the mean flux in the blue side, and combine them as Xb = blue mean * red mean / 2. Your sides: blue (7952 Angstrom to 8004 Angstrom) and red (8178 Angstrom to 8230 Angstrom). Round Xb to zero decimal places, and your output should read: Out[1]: 85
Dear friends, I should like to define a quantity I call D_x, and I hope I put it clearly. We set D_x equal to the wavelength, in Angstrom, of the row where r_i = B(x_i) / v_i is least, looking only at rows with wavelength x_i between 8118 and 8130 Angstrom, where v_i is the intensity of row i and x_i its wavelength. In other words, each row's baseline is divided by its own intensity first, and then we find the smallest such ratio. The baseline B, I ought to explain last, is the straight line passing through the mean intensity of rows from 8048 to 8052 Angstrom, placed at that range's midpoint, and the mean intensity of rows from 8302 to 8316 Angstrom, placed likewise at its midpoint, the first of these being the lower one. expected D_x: 8129.0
